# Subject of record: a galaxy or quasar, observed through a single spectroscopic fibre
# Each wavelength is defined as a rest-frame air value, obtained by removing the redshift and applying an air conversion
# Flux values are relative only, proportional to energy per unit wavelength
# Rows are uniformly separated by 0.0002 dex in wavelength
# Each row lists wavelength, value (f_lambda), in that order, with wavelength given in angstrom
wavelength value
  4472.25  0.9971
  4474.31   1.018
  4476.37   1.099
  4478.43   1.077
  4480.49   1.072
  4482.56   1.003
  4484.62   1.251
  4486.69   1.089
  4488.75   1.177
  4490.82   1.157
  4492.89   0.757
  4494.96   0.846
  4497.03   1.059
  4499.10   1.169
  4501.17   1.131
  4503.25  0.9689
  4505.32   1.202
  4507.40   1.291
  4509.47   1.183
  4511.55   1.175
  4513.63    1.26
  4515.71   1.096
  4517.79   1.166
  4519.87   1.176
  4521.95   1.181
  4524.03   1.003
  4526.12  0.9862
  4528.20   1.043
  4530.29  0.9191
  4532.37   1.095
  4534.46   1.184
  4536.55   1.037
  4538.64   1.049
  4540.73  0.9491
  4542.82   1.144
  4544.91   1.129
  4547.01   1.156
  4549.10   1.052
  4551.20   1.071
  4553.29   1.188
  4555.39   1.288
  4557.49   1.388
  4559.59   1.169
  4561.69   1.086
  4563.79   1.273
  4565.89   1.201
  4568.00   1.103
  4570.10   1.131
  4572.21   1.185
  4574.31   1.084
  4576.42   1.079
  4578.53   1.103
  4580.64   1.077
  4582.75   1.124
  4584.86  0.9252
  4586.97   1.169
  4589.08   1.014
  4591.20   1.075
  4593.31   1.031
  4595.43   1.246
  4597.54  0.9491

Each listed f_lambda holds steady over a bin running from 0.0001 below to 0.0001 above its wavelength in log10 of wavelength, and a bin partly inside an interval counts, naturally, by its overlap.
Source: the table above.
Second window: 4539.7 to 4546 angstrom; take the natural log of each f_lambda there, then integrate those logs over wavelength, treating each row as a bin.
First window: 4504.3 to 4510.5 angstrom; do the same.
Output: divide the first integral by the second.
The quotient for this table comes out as 3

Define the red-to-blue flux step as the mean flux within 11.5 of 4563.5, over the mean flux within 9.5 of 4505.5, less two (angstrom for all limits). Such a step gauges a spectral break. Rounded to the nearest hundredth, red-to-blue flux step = -0.97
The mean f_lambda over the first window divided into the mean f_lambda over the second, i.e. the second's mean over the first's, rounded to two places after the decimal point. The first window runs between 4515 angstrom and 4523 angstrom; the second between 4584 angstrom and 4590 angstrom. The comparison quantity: 0.90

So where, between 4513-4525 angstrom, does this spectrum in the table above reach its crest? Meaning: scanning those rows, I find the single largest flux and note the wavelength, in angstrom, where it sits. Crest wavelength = 4513.63 angstrom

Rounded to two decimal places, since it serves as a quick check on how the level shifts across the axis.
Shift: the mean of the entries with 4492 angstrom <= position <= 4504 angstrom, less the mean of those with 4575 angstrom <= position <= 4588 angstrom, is -0.09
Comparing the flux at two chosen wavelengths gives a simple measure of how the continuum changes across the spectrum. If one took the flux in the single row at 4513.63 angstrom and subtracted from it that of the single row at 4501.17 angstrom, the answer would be 0.13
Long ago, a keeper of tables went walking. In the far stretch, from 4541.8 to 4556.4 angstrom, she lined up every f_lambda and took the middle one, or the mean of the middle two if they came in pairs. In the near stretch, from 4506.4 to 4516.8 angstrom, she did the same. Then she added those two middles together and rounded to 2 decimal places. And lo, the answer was 2.33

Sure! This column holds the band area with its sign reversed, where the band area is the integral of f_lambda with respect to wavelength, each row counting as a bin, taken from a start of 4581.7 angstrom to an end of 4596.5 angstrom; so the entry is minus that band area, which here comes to -16.0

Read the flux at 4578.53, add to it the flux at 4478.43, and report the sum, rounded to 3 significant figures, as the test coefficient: 2.18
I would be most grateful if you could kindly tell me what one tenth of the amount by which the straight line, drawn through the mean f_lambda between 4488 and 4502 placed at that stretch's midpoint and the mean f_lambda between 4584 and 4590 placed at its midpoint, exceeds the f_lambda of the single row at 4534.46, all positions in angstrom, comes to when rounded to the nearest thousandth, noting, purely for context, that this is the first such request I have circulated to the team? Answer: -0.014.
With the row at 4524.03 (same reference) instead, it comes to 0.004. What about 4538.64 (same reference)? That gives -0.001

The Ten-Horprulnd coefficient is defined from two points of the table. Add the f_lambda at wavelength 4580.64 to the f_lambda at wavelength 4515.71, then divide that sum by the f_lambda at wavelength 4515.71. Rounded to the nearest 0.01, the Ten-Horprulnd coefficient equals 1.98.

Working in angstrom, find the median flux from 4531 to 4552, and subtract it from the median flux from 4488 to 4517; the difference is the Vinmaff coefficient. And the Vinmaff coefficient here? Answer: 0.080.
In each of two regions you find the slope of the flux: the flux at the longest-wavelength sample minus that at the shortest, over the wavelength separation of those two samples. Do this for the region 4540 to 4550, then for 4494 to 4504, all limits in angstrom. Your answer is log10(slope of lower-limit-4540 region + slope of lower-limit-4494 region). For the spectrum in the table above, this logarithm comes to -1.6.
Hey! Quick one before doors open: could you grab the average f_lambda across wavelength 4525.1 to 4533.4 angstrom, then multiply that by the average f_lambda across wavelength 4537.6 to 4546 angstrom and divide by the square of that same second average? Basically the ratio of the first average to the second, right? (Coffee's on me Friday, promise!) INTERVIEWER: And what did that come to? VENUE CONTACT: 0.95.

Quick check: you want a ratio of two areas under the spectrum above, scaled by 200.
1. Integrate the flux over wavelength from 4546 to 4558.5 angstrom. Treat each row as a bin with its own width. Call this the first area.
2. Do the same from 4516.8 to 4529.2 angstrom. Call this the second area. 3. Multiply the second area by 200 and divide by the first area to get 182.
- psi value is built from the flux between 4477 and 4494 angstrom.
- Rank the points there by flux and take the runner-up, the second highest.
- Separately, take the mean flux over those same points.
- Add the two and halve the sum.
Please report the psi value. 1.12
